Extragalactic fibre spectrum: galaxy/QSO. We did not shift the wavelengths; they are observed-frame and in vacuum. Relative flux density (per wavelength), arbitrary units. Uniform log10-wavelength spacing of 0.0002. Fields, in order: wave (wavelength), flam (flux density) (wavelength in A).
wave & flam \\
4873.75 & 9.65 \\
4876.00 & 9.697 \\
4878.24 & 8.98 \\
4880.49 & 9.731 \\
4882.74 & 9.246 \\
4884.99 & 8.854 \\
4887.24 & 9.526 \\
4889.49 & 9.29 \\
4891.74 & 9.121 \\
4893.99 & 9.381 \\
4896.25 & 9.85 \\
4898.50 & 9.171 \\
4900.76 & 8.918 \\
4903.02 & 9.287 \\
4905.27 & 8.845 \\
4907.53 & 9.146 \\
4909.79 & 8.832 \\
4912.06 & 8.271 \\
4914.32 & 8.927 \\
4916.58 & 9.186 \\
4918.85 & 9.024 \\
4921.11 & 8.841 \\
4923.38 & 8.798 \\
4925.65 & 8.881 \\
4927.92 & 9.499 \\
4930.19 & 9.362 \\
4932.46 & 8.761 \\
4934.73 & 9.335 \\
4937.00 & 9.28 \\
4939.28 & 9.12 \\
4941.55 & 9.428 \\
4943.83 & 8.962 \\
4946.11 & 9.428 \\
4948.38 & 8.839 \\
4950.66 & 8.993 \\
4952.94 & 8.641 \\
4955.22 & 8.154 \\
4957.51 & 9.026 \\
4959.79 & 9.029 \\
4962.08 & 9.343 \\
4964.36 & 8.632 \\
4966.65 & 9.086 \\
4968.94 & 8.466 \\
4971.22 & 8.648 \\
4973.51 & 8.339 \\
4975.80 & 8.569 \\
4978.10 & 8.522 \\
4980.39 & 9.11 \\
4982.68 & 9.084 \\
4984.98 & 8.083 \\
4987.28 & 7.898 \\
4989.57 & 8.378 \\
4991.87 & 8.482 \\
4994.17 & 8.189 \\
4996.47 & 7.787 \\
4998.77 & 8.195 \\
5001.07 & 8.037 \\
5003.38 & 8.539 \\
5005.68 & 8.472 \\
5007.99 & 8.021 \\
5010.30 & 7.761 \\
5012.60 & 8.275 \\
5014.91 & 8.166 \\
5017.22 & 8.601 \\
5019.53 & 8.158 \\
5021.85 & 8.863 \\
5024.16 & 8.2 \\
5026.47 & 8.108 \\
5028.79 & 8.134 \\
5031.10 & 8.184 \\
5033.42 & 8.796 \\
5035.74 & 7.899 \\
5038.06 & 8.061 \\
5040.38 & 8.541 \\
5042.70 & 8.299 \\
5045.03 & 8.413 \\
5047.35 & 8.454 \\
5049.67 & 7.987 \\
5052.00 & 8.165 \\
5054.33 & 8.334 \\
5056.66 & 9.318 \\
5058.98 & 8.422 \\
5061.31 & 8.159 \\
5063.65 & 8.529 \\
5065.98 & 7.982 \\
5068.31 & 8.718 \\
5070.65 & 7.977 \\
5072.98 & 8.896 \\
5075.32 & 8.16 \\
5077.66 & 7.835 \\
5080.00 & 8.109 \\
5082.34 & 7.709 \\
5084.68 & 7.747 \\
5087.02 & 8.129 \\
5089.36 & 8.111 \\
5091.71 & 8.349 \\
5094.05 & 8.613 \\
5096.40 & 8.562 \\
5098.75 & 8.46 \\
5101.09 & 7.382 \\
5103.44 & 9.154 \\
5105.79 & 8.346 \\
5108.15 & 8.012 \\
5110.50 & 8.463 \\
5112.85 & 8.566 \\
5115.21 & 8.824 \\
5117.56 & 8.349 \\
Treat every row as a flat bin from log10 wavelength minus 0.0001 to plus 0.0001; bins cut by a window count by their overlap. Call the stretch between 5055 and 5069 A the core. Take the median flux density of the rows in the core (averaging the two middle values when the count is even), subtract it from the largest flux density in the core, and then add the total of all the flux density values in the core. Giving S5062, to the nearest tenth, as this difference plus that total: 52.0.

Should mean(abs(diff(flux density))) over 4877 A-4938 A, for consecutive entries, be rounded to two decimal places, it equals 0.37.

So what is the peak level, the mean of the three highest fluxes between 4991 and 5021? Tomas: 8.54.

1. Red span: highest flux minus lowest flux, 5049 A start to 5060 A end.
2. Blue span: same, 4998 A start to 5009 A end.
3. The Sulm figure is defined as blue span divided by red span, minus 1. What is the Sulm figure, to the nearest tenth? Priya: -0.6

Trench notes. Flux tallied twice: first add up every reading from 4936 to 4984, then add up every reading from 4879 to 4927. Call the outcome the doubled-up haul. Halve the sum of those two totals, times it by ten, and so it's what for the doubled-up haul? 1889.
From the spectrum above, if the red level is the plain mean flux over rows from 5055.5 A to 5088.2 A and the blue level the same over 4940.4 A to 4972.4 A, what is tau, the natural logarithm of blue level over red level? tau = 0.075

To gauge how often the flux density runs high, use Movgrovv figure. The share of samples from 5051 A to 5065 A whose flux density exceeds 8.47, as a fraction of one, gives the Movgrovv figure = 0.33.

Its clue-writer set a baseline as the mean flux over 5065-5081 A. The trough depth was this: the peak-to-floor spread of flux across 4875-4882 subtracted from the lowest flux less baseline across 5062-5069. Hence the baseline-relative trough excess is -1.0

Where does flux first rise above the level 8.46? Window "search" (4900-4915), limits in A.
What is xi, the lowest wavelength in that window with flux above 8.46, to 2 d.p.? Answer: 4900.76 A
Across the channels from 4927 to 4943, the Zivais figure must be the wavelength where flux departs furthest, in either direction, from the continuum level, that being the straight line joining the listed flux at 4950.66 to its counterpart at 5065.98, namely 4932.46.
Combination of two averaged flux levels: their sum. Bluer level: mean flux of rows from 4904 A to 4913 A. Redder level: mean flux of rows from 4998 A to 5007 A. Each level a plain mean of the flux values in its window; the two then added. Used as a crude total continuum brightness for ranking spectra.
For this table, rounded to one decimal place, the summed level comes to 17.1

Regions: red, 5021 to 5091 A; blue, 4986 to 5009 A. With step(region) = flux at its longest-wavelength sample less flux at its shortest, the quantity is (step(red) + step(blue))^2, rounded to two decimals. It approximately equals 0.40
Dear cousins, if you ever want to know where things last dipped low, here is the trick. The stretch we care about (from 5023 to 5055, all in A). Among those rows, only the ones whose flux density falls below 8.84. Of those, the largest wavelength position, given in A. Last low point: 5054.33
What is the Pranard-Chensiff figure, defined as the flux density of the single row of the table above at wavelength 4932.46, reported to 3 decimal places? 8.761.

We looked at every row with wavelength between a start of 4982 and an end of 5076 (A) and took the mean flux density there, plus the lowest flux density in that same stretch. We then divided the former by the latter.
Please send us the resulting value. 1.07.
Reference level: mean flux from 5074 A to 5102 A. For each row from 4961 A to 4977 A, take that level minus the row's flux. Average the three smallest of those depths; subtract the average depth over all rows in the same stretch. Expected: -0.30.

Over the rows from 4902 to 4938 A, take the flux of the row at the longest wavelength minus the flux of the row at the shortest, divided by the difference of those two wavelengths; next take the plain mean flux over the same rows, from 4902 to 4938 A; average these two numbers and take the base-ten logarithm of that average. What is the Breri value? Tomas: 0.654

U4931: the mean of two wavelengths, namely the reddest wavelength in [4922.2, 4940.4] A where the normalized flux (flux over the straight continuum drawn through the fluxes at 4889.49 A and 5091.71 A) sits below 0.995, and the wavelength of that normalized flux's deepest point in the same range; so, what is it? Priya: 4927.9 A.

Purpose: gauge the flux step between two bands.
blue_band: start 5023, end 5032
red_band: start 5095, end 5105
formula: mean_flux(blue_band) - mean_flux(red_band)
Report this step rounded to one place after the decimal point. -0.2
